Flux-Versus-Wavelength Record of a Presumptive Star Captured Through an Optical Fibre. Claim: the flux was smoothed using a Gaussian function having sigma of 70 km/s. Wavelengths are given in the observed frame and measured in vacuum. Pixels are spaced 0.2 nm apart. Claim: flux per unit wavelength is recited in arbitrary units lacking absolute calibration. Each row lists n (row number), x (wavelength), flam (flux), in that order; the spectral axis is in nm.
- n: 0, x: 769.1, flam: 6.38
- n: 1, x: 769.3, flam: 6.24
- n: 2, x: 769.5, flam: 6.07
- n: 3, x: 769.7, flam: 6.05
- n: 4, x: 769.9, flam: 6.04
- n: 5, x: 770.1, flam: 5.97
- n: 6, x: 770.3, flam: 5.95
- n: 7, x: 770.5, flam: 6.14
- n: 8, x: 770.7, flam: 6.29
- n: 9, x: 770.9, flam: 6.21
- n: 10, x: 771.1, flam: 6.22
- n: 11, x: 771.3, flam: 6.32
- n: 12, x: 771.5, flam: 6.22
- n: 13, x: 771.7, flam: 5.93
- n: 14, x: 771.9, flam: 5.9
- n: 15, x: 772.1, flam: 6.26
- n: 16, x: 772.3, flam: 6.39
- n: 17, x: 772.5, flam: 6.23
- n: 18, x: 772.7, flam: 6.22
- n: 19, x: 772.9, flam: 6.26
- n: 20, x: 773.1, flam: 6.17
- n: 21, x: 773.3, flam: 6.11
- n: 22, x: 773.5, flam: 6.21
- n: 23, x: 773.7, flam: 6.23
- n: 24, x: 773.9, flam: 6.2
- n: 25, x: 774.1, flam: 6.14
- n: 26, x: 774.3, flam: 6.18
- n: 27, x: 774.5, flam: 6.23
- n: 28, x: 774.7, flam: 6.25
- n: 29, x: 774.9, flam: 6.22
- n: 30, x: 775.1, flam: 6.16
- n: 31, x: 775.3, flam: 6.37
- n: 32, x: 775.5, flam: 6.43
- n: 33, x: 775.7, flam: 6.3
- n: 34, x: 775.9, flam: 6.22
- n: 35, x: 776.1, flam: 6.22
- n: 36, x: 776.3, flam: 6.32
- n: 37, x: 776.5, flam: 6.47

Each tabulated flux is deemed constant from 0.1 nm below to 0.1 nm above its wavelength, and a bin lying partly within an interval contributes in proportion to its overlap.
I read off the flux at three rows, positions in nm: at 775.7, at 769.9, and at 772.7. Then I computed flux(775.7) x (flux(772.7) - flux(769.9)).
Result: 1.1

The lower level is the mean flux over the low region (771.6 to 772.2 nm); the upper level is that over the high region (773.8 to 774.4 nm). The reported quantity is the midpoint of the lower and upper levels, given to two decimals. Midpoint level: 6.10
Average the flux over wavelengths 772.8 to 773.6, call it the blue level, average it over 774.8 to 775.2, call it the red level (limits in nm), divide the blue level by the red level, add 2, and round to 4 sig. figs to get 3.000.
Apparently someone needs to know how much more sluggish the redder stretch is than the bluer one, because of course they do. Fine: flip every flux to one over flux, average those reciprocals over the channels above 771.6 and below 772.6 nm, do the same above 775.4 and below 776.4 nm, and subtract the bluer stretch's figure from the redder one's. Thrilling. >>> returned -0.004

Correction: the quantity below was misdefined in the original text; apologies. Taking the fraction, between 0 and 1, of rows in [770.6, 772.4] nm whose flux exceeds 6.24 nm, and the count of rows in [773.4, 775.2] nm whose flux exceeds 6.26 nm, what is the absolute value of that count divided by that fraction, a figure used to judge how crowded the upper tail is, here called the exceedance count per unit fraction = 0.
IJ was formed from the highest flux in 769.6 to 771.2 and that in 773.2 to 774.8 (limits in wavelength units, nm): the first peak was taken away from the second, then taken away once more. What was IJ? -6.33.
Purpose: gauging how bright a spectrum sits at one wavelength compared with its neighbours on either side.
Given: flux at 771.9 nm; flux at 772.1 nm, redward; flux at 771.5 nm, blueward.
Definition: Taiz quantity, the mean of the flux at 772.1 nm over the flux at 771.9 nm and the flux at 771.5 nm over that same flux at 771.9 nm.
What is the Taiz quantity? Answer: 1.06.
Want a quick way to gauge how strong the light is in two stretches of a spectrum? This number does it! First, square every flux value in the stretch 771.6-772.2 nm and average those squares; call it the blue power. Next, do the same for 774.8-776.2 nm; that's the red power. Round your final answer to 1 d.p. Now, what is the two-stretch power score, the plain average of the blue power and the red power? 37.9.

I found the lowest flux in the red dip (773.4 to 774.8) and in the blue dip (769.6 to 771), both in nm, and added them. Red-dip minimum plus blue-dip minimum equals 12.1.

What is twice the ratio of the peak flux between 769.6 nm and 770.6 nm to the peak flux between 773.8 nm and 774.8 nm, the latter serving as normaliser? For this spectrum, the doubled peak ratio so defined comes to 1.965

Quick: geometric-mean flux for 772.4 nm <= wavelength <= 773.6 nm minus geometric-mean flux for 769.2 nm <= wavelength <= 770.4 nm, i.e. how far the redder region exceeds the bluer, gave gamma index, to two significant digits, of 0.15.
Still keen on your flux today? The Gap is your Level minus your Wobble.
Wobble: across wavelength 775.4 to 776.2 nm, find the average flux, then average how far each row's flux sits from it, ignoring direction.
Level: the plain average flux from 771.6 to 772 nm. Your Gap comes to 5.84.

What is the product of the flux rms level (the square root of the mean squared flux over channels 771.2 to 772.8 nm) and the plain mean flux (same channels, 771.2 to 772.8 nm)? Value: 38.3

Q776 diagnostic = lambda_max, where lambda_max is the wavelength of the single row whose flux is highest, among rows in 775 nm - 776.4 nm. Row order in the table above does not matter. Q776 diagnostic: 775.5 nm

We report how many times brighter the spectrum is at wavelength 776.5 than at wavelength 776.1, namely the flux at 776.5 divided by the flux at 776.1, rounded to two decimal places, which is 1.04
